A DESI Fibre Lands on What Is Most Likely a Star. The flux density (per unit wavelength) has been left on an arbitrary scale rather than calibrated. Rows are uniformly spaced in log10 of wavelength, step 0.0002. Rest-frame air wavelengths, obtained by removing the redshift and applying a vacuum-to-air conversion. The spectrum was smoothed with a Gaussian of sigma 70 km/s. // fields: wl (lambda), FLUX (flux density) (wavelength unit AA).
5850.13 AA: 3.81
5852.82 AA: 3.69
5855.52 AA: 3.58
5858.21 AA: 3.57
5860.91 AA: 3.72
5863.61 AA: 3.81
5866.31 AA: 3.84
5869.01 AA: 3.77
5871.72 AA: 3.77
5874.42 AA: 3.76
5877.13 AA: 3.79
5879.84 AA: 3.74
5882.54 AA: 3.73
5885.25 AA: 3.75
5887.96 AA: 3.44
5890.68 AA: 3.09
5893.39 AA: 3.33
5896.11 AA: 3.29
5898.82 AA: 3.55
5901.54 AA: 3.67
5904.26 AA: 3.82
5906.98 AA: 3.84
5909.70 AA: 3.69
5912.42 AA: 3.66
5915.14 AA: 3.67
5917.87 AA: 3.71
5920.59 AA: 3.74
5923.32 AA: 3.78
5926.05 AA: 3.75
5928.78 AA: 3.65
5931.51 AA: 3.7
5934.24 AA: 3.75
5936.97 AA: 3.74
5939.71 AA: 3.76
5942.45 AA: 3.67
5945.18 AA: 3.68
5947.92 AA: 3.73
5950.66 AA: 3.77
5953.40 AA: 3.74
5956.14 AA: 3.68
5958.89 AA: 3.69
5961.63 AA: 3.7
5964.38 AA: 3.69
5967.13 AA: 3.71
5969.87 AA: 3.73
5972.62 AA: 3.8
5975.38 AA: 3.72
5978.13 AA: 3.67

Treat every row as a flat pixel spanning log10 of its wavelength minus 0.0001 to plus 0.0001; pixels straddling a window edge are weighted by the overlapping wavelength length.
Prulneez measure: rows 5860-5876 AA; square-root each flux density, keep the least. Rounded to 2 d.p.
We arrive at 1.93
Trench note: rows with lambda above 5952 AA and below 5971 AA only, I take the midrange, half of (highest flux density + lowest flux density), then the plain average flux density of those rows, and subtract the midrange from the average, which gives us -0.004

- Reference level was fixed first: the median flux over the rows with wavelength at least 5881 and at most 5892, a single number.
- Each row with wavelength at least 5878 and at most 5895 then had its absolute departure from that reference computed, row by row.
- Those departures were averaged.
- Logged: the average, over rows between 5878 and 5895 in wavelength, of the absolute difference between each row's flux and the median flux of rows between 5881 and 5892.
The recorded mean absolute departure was 0.227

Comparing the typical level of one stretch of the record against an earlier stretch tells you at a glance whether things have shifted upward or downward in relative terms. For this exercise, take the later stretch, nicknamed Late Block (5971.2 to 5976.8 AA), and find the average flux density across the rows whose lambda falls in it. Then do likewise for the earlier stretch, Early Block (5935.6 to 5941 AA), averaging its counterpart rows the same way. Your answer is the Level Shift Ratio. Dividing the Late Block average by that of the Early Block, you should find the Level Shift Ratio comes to 1.00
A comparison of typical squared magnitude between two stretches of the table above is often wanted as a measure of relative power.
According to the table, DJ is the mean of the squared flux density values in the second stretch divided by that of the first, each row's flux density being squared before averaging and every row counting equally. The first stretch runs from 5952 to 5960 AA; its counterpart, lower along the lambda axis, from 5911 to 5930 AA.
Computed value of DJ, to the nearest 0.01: 1.00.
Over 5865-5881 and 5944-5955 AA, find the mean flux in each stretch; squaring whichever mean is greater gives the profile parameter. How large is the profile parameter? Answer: 14.3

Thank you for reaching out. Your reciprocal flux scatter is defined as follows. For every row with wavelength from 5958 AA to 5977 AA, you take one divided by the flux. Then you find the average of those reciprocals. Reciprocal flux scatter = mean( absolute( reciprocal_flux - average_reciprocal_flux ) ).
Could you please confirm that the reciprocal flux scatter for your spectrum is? 0.0018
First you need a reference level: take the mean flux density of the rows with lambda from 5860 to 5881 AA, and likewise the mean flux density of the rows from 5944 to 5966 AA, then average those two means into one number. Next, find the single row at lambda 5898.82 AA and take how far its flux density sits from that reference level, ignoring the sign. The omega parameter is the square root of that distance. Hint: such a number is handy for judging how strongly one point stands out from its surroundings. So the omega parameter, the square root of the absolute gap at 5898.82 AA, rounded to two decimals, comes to 0.44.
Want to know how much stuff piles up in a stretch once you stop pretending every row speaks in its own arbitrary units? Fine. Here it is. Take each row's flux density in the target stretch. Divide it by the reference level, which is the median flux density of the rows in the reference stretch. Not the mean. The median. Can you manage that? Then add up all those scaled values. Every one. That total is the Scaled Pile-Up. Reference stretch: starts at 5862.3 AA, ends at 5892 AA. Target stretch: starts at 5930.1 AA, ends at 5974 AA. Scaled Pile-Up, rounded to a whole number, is 16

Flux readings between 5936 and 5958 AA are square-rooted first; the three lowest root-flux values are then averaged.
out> 1.92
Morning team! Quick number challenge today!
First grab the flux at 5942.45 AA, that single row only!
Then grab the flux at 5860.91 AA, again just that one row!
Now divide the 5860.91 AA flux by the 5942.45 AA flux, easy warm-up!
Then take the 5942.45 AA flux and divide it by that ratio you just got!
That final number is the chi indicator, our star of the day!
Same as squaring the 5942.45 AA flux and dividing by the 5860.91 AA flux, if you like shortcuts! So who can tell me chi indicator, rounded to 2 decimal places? 3.62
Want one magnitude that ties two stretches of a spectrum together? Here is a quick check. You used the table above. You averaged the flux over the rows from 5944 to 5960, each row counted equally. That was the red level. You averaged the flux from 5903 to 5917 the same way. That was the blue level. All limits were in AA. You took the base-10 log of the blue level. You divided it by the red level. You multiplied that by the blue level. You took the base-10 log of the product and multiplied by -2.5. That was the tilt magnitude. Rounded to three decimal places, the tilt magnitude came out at 0.600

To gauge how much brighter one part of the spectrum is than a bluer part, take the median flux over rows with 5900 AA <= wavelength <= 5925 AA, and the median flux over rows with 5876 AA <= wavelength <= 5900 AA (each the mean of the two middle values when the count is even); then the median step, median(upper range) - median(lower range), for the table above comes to 0.16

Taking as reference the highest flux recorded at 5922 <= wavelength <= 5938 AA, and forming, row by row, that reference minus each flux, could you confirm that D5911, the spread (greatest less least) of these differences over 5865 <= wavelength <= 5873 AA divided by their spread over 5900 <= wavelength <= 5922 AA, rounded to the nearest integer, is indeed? 0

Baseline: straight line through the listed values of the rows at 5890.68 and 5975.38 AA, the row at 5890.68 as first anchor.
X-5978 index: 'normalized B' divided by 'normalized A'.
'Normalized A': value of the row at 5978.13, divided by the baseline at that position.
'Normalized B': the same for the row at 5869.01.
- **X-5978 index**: 1.31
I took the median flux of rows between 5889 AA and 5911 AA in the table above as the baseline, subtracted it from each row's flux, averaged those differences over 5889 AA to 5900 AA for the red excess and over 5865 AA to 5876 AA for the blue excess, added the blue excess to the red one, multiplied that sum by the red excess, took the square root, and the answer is 0.188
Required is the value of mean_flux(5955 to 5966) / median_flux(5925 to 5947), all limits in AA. 0.99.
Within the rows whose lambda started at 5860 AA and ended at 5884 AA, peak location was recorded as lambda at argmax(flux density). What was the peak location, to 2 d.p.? 5866.31 AA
